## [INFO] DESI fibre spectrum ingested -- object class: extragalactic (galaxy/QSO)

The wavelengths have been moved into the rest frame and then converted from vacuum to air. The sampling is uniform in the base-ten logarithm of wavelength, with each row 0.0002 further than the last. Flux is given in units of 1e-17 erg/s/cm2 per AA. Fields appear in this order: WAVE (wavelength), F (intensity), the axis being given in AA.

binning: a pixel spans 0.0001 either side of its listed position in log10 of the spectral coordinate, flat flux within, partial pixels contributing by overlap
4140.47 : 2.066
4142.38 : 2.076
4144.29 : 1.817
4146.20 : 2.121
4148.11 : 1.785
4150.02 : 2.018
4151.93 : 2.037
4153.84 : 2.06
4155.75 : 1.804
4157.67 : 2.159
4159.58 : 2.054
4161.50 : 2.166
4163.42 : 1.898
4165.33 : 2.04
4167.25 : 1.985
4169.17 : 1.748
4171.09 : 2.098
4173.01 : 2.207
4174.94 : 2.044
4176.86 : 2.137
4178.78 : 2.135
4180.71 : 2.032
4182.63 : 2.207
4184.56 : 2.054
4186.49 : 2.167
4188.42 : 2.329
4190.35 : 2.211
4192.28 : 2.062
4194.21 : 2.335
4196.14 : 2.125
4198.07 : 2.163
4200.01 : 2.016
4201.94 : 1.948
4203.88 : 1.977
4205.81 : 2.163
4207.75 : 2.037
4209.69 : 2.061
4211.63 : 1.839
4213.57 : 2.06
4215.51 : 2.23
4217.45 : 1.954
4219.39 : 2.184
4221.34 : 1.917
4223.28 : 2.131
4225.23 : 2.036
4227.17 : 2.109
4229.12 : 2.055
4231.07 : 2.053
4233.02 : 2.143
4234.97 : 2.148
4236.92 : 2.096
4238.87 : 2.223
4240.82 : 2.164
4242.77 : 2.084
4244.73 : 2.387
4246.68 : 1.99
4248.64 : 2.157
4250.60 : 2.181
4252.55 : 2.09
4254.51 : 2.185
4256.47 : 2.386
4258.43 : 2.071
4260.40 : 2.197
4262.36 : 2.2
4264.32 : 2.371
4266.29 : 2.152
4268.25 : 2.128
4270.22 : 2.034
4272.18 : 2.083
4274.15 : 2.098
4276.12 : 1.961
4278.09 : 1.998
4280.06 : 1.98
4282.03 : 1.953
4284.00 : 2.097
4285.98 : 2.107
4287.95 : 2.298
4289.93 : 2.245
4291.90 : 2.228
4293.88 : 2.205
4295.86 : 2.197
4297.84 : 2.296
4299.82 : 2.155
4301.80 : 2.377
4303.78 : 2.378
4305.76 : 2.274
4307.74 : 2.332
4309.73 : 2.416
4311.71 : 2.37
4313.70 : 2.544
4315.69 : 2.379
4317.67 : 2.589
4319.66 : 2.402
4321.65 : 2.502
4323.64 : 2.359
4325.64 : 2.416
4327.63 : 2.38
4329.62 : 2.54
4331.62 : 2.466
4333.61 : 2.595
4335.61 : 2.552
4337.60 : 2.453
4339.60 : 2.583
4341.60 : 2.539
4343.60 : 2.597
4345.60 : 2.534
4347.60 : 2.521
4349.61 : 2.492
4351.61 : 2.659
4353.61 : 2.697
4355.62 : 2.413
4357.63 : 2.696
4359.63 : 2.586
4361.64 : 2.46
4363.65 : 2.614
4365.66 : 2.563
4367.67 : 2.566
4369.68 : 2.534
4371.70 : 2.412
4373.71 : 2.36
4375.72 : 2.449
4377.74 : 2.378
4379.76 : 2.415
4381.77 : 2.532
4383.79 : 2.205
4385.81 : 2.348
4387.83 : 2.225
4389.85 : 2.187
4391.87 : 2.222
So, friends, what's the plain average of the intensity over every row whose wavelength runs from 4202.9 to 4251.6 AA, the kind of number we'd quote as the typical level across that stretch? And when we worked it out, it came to 2.1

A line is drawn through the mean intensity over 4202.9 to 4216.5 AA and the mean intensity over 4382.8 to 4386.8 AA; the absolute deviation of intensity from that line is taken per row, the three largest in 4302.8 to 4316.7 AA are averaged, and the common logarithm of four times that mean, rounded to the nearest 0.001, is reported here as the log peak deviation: 0.028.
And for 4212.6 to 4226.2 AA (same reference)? -0.232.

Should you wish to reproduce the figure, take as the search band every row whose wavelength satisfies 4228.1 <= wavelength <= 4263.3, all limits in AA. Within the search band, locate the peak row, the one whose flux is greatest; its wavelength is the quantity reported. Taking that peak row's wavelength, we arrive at 4244.73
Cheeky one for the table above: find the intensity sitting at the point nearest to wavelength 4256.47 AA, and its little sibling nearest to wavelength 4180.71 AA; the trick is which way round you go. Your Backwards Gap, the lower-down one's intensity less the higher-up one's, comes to -0.35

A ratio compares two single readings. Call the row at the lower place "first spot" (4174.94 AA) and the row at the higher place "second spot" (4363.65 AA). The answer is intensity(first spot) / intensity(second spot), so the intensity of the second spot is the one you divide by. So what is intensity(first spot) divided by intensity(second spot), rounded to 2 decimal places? 0.78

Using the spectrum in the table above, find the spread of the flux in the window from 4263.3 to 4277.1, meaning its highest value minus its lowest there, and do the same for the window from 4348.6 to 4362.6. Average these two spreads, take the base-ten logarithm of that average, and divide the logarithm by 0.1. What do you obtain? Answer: -4.6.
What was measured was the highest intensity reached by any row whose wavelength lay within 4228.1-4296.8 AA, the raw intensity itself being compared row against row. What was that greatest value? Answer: 2.387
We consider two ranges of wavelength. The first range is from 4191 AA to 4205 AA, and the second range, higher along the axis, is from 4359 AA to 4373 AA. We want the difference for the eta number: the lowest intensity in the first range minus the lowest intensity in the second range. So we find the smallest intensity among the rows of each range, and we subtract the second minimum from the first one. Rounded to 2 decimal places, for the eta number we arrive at -0.46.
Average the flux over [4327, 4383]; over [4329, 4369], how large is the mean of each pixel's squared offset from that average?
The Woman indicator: 0.01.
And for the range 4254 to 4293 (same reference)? 0.16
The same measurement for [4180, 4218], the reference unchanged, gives 0.19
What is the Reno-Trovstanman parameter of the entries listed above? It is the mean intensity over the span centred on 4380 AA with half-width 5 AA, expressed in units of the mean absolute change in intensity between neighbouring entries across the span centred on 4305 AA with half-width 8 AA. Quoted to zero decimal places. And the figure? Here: 26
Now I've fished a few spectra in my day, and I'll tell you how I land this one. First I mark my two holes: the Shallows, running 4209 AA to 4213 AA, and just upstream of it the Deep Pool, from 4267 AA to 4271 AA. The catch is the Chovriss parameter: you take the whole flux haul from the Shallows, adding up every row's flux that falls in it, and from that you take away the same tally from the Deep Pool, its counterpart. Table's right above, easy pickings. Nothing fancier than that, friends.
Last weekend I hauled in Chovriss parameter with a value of -0.26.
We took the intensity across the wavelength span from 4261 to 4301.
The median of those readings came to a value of 2.14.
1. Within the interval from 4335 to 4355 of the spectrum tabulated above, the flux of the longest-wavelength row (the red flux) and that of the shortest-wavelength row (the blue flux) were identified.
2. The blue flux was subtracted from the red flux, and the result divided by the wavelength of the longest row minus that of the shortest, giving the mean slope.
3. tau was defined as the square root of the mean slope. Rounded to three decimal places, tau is 0.090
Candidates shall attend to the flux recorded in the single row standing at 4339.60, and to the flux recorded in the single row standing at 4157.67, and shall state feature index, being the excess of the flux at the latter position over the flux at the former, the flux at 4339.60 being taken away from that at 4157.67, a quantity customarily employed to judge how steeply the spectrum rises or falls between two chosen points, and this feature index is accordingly -0.4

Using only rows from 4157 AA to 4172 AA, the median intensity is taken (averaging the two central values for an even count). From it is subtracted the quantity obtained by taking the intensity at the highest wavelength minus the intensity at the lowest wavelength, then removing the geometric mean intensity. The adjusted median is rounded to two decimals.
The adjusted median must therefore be 4.12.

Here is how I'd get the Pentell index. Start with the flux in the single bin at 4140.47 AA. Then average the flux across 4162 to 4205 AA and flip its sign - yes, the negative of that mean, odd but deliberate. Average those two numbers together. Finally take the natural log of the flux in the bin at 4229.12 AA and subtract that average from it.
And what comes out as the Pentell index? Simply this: 0.73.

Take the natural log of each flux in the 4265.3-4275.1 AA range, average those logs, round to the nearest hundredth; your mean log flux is 0.74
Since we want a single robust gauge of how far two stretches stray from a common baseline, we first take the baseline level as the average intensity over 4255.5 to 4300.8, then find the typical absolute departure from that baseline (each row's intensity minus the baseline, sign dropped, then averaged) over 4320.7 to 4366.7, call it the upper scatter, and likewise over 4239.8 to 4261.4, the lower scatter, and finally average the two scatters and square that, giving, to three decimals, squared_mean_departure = 0.055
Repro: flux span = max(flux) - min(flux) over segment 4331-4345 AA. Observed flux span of 0.14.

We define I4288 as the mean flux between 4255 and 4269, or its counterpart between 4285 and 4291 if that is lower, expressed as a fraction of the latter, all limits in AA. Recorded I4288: 1.00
